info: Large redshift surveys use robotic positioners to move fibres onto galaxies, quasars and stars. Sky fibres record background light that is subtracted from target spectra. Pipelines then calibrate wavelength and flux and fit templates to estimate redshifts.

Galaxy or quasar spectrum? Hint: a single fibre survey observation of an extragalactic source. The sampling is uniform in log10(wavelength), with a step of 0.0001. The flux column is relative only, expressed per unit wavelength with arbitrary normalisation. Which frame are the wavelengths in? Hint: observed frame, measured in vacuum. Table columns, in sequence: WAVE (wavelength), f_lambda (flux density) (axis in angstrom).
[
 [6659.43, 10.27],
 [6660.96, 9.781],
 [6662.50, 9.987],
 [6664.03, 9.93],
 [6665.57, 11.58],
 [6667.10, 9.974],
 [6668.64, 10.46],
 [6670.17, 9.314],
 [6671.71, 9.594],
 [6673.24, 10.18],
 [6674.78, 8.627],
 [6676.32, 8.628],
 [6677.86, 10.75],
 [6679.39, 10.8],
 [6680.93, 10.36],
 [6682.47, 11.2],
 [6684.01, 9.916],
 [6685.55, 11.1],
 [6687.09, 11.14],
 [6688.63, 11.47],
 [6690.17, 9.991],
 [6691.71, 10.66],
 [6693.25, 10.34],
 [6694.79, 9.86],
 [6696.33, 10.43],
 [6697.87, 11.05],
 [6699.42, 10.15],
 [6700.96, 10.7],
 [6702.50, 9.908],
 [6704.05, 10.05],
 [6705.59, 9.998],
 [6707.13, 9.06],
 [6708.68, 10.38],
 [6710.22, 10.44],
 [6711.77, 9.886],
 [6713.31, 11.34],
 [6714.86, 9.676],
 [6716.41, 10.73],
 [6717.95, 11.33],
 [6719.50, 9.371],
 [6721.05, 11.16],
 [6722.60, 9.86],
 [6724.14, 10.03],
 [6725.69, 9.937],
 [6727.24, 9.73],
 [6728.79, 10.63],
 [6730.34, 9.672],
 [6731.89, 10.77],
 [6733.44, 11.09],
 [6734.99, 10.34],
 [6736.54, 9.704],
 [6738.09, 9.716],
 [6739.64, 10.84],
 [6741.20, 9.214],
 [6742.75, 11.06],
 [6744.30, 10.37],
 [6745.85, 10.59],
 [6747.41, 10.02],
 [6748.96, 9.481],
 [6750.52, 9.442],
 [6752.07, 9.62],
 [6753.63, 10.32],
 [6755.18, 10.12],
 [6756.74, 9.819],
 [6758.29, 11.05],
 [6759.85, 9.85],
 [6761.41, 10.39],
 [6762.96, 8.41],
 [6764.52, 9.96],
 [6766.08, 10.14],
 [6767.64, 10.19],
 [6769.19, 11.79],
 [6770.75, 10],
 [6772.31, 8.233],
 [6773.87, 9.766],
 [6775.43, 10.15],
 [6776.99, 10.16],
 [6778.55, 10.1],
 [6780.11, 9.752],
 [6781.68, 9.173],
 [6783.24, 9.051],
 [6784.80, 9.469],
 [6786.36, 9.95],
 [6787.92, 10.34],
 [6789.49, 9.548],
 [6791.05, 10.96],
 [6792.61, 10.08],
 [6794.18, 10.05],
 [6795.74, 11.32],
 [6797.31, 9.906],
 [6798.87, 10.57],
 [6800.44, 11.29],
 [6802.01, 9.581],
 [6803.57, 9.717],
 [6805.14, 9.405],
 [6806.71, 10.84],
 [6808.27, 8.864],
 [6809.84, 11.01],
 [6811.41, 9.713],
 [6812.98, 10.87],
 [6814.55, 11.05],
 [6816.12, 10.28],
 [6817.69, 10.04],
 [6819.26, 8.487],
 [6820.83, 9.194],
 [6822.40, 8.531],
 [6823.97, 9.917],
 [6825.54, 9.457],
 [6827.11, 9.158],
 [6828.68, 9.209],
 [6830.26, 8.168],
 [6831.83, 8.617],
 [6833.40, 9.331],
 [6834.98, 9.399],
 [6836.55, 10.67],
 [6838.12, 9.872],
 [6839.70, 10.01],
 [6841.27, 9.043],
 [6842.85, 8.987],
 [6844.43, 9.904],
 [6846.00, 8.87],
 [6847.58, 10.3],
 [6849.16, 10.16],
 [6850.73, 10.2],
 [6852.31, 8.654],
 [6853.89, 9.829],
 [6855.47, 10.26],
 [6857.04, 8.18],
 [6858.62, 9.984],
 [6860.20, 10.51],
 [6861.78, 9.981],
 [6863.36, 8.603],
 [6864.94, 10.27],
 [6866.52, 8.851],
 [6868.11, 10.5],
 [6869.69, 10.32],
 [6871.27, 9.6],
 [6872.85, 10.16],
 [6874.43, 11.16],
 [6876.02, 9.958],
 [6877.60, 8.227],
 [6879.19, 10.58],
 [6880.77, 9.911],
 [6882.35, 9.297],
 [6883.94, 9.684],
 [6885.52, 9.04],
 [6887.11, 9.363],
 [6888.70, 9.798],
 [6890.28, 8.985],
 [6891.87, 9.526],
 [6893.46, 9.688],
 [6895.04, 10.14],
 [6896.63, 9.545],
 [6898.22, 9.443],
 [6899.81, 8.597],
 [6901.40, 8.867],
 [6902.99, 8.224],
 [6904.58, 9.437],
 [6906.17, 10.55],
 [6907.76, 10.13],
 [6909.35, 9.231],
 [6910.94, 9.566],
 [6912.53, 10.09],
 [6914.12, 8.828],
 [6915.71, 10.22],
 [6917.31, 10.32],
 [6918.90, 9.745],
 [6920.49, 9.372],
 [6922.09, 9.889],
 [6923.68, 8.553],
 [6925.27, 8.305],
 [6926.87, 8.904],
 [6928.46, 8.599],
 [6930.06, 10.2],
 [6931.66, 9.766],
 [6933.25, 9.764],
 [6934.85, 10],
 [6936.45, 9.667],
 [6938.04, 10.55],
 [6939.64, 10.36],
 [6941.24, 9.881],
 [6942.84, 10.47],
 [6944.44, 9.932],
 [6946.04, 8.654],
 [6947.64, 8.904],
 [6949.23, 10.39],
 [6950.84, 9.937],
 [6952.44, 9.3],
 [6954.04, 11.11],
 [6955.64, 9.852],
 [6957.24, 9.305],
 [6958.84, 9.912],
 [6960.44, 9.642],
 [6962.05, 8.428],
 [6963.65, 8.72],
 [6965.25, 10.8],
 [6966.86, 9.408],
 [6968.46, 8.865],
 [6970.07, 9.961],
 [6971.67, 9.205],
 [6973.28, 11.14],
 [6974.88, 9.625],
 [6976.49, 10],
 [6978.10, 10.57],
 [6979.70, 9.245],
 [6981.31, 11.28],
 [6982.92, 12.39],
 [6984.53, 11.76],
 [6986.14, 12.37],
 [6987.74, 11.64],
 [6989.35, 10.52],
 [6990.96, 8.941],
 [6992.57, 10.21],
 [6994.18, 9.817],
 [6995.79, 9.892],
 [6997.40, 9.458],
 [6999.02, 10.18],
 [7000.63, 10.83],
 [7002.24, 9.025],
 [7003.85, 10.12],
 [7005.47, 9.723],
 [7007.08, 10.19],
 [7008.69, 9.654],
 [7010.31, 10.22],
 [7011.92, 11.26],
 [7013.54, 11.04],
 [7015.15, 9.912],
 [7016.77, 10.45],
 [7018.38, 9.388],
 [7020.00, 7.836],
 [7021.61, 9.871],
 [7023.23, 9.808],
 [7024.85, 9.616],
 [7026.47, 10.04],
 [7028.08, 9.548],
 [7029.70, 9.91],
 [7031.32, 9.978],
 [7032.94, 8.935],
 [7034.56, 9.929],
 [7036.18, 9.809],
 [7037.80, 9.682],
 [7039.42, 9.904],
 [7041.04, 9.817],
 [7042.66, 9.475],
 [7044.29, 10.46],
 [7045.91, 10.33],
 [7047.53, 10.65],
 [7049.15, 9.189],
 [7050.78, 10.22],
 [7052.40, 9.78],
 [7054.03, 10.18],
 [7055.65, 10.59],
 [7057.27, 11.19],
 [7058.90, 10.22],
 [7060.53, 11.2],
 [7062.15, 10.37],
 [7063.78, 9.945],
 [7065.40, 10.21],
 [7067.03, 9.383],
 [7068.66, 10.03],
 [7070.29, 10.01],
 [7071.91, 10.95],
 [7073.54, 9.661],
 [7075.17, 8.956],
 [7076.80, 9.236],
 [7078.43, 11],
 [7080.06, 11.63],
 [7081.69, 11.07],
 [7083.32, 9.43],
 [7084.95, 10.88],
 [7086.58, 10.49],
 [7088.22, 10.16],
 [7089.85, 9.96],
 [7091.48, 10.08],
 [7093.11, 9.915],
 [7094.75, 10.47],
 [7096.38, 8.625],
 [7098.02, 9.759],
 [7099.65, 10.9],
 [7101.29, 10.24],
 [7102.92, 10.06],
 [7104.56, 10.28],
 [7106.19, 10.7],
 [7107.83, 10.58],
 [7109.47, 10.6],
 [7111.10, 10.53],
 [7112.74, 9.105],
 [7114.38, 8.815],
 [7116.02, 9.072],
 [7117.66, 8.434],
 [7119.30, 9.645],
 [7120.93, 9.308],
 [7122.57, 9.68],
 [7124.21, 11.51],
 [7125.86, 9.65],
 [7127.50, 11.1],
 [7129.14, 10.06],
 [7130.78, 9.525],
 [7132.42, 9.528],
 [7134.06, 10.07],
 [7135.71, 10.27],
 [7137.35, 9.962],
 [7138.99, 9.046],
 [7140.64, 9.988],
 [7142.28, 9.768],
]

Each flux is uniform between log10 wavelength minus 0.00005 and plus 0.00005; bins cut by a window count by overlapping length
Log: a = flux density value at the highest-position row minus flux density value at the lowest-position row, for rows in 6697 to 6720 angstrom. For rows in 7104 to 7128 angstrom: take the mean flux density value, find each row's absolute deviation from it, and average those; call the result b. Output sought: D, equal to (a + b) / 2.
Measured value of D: -0.5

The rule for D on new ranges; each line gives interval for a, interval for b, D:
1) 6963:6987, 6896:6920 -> 2.1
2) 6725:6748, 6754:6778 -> 0.3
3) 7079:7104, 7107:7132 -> -0.4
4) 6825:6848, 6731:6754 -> 0.7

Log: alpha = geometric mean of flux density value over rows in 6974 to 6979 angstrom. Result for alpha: 10.06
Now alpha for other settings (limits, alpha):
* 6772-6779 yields 9.65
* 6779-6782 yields 9.46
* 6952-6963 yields 9.62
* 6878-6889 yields 9.66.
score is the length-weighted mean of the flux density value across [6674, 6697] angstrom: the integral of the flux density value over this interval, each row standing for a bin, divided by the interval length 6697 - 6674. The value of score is 10.4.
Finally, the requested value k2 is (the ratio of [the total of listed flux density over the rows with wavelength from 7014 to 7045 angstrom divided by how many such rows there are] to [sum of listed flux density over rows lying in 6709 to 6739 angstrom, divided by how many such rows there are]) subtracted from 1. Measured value 0.057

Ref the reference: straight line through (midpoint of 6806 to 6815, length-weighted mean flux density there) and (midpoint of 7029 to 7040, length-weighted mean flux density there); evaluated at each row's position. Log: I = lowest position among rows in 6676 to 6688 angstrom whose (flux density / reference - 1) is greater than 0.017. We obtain 6682.47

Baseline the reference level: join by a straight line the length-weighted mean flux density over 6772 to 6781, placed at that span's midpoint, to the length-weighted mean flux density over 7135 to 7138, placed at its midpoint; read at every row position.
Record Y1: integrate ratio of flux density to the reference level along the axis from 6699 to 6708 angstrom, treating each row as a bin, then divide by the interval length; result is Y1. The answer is 1.03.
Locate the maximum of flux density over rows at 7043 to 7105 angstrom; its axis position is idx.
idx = 7080.06 angstrom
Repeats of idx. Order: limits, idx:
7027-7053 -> 7047.53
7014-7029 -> 7016.77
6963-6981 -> 6973.28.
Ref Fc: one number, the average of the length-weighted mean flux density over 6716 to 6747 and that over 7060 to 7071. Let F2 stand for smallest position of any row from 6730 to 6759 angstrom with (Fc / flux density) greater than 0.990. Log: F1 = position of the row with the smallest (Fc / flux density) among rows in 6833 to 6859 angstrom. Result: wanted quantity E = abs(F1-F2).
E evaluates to 106.2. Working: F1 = 6836.55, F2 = 6730.34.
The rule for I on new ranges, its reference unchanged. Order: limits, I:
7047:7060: 7047.53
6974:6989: 6978.10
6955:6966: 6965.25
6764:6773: 6769.19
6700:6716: 6713.31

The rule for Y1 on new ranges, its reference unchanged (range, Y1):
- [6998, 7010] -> 1.00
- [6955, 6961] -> 0.97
